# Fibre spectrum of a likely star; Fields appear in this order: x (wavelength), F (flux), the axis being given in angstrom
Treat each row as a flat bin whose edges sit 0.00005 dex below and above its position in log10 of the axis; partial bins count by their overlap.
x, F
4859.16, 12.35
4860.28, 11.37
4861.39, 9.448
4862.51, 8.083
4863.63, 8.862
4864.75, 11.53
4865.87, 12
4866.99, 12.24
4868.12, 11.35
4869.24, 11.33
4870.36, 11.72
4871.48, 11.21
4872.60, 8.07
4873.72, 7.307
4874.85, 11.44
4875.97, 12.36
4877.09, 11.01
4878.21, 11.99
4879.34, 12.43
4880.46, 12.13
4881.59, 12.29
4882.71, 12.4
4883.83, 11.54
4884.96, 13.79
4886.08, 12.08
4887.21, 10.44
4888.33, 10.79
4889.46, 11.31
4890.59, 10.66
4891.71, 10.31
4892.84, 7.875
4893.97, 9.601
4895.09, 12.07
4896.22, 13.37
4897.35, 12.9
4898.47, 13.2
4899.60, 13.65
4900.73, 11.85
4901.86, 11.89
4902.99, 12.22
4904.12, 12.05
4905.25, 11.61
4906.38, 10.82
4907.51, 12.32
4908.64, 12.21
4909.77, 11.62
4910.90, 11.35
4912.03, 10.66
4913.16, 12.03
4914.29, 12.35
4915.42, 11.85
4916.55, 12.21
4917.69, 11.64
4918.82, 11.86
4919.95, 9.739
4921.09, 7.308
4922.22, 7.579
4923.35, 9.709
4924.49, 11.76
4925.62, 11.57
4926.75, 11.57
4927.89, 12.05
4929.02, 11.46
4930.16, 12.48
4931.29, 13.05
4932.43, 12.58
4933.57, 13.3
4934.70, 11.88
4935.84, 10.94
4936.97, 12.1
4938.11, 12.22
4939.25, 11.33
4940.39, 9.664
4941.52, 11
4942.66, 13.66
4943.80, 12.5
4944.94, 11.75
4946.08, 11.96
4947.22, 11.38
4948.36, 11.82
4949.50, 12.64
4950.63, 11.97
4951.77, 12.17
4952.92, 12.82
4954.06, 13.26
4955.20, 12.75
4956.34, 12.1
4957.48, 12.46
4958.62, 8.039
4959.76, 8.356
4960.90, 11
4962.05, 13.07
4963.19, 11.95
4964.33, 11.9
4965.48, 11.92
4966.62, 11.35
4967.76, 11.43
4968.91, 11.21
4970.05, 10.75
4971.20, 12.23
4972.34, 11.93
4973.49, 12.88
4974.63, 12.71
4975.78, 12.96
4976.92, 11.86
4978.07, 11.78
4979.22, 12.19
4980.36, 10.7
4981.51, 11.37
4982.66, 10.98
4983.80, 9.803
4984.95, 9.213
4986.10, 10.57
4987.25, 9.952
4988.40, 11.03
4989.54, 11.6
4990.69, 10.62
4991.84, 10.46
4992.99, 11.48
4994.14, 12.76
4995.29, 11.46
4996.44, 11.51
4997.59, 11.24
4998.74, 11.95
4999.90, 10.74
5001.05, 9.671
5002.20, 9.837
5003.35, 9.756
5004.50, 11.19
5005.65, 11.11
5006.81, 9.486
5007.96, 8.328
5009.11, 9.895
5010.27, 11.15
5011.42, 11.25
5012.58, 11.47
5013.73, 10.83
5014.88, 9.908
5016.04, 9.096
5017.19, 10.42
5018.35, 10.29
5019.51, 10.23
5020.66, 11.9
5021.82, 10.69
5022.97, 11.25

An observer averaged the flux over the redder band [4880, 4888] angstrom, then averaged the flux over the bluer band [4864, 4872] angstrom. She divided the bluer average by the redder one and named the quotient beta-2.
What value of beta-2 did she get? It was 0.96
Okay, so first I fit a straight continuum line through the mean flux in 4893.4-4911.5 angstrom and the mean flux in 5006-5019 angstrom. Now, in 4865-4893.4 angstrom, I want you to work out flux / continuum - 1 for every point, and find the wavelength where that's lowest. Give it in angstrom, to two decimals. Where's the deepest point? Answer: 4873.72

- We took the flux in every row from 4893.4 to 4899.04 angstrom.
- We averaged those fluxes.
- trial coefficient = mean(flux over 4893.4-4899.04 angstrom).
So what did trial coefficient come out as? 12.2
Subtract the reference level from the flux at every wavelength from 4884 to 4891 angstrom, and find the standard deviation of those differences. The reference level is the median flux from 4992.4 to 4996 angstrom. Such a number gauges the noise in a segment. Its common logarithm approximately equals 0.1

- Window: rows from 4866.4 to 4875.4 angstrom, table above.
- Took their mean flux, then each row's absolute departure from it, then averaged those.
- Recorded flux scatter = 1.4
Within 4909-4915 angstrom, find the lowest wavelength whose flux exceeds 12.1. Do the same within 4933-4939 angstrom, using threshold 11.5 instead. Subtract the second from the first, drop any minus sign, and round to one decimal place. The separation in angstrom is 19.3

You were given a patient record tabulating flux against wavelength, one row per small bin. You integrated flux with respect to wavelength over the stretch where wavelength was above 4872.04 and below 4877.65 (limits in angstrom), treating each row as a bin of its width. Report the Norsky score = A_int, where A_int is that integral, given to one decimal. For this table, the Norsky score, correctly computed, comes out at 56.3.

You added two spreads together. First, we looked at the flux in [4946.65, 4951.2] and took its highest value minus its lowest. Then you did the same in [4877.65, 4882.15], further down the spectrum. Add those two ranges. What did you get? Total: 1.70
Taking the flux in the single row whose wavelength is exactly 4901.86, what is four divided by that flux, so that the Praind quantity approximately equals 0.34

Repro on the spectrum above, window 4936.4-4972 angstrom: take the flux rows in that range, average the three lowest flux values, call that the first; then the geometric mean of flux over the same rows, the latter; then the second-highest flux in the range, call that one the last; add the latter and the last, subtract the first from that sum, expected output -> 16.2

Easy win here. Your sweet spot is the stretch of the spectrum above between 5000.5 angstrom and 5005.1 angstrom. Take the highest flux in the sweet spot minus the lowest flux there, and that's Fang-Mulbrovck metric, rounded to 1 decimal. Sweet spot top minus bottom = 1.5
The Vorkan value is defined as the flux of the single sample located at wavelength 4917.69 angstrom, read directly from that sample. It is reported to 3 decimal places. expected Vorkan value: 11.640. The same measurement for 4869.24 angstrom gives 11.330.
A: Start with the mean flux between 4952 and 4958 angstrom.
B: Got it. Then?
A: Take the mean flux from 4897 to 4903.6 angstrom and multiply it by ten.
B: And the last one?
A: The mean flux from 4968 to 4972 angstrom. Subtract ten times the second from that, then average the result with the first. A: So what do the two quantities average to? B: -51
